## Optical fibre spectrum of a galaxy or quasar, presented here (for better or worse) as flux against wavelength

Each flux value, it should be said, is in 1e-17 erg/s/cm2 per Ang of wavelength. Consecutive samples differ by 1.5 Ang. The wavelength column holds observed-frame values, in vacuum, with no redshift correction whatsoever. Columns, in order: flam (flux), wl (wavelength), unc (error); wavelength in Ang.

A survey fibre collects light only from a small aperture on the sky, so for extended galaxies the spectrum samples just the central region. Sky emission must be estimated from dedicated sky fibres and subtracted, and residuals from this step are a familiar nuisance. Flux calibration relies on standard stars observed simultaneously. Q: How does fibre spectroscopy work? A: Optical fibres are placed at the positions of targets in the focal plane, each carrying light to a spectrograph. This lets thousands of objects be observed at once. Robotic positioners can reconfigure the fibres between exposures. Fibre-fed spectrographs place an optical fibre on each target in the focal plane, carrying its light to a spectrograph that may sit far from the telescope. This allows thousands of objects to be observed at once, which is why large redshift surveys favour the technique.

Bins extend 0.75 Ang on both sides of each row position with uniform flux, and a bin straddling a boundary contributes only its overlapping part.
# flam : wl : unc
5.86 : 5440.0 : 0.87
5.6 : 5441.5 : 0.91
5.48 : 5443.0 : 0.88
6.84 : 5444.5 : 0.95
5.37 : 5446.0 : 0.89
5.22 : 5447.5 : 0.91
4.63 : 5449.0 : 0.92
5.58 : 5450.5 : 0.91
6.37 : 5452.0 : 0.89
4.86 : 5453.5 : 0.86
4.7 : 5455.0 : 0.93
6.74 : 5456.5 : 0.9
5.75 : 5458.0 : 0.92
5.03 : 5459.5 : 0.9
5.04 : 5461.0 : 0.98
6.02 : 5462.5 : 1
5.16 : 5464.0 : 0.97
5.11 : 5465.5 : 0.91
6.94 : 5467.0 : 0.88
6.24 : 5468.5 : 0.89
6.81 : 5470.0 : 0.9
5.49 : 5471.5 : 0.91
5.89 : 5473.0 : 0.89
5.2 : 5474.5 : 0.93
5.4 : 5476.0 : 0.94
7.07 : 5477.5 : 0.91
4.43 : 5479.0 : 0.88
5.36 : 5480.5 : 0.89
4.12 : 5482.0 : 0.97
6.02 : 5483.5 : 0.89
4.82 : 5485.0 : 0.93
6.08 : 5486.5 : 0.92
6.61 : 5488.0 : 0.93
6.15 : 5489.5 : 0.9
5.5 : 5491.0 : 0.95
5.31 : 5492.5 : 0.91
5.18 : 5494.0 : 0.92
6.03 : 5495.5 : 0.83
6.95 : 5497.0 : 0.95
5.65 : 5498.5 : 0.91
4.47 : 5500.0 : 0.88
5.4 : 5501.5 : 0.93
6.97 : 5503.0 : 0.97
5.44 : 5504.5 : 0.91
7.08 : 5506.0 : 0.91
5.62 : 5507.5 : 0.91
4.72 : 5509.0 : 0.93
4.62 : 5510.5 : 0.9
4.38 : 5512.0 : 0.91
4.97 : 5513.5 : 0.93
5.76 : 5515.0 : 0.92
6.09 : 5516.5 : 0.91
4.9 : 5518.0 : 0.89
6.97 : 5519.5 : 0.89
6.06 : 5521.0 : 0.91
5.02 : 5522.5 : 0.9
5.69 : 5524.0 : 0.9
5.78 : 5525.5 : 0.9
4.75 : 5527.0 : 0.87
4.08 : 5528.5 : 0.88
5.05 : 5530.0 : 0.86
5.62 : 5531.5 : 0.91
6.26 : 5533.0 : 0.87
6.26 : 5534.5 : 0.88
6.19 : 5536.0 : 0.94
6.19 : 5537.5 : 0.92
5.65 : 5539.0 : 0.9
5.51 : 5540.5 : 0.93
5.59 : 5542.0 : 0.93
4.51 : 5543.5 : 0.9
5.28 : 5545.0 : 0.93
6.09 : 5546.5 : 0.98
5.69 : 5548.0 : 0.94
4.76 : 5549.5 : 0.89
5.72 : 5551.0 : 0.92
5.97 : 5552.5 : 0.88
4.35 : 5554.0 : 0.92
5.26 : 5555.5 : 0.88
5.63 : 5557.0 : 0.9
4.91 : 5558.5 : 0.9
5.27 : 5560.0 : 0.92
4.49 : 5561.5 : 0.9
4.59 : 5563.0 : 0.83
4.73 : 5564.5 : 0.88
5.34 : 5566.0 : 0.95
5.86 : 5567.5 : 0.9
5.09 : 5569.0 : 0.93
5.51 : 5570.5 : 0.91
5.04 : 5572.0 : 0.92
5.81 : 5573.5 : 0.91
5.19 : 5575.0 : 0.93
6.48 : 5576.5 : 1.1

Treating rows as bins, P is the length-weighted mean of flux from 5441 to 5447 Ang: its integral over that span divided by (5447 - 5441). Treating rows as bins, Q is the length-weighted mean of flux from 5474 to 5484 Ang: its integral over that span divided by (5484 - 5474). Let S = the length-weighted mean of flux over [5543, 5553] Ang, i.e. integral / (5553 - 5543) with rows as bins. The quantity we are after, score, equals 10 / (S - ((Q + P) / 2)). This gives -70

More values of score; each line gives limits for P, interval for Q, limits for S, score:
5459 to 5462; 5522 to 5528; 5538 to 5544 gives 52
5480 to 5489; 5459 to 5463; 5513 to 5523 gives 35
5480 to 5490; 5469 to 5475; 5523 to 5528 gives -24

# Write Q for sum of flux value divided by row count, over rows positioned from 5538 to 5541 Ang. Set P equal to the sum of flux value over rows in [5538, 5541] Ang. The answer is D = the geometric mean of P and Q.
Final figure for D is 7.9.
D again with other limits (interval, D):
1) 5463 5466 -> 7.3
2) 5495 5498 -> 9.2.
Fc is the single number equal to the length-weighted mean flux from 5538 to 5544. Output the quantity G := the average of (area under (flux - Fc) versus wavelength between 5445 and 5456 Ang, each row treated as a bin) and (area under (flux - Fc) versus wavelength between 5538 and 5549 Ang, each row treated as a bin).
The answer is 0.1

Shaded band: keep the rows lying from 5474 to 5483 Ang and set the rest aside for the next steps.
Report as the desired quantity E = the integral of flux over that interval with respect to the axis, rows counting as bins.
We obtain 47.6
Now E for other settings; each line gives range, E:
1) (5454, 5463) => 49.6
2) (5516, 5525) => 52.0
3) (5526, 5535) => 47.9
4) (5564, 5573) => 47.6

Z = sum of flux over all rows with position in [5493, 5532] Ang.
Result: 143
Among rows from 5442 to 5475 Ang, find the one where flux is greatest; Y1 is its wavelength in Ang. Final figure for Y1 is 5467.0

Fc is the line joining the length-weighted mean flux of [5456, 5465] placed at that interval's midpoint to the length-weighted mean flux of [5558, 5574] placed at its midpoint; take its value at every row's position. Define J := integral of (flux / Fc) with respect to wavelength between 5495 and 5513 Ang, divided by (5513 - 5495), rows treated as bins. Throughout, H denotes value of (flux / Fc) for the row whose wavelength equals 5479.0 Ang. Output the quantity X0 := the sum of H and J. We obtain 1.84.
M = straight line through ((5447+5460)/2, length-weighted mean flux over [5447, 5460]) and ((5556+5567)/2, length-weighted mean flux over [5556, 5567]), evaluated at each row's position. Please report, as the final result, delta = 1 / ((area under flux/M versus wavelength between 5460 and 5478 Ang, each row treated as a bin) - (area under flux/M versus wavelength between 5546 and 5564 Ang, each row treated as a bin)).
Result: 1.1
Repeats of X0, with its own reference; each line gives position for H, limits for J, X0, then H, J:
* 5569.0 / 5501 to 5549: 2.04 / 0.99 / 1.05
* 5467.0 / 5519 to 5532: 2.27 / 1.25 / 1.02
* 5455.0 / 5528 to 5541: 1.92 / 0.84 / 1.08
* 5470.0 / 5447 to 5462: 2.19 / 1.23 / 0.96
